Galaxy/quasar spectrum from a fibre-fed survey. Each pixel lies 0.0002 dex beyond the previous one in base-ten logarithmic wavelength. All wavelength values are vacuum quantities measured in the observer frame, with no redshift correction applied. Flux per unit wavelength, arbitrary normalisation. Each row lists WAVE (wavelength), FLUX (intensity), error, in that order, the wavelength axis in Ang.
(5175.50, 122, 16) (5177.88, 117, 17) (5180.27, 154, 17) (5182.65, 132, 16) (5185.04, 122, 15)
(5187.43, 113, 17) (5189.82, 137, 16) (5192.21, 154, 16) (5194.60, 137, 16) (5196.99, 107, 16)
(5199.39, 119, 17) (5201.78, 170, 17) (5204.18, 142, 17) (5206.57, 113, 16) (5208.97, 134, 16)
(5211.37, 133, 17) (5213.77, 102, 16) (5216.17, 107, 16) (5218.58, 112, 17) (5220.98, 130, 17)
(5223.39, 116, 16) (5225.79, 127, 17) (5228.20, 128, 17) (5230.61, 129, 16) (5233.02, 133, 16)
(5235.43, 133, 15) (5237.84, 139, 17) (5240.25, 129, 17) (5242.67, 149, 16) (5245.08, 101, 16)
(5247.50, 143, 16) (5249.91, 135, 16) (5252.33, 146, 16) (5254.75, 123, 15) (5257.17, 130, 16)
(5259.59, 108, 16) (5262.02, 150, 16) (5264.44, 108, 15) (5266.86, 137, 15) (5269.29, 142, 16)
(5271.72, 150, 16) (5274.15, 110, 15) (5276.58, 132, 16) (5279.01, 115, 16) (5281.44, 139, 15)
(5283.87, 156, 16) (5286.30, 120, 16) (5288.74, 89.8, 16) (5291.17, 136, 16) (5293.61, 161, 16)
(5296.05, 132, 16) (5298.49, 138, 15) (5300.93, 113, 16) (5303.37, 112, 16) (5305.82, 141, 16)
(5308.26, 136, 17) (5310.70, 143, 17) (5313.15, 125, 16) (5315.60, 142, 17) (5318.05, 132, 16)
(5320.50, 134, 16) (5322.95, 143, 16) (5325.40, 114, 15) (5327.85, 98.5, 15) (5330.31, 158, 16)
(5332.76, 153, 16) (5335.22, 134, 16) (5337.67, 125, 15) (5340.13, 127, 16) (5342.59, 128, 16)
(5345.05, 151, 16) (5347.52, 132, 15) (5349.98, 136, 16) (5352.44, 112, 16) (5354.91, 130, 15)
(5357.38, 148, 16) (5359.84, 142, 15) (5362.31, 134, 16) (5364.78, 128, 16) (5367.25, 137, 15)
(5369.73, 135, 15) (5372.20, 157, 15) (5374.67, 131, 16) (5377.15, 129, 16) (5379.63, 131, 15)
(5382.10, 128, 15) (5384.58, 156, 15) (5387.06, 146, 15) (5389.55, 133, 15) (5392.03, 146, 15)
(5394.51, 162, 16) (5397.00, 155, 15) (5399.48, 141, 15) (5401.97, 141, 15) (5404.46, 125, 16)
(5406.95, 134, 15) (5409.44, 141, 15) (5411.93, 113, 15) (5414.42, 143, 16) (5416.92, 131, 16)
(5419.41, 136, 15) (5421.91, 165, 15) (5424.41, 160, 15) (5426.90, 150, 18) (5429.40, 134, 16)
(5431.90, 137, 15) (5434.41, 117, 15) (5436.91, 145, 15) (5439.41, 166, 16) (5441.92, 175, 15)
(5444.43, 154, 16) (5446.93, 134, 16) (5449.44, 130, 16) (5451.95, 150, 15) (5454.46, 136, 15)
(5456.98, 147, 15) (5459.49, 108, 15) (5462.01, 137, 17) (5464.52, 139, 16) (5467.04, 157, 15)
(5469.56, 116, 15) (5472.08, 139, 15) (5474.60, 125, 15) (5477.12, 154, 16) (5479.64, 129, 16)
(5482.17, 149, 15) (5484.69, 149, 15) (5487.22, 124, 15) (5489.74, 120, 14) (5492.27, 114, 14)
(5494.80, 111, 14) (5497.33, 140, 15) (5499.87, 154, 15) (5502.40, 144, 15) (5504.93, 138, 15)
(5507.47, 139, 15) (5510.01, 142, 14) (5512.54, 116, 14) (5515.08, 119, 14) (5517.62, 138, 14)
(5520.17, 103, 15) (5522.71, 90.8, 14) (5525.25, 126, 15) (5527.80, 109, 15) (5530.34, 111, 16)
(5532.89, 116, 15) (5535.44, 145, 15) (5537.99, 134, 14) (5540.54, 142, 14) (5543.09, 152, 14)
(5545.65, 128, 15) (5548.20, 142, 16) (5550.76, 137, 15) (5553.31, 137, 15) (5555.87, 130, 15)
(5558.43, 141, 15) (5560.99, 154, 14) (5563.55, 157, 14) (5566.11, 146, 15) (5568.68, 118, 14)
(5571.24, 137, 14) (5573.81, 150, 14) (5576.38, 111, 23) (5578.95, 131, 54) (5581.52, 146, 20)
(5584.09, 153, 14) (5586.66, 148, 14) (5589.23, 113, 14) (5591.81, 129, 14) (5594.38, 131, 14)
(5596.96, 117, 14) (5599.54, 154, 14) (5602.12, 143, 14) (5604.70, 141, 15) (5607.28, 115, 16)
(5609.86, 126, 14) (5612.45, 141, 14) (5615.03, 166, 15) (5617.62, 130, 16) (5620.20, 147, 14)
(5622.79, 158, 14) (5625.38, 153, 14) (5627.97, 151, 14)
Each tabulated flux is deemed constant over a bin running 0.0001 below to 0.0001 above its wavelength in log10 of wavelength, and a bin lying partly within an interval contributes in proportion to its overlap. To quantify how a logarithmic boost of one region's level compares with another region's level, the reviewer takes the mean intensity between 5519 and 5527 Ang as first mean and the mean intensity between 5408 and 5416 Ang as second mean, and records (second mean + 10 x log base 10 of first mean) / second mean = 1.15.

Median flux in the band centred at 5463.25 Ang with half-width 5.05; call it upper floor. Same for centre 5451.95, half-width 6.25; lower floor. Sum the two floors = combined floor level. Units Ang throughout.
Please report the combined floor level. 274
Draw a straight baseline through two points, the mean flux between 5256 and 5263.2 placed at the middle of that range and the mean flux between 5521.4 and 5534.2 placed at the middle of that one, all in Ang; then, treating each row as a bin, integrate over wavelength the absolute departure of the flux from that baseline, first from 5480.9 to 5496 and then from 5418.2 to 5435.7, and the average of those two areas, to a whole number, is 334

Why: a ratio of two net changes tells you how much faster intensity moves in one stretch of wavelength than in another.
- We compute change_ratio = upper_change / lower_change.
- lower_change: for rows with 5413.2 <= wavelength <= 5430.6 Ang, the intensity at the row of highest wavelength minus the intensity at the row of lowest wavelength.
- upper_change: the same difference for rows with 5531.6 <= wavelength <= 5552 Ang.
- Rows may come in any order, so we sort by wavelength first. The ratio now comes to -2.3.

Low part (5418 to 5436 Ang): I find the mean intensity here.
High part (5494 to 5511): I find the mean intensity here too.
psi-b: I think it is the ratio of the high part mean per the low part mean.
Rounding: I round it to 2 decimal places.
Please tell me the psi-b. 0.97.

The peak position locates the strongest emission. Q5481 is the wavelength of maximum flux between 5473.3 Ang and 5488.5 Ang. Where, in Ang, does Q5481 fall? 5477.12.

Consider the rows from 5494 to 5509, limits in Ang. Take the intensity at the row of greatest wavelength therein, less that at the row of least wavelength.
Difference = 28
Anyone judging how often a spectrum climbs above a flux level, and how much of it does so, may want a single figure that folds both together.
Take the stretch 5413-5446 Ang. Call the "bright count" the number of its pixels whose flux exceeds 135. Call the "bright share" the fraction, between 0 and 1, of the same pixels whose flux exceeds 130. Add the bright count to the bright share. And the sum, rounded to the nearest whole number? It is 11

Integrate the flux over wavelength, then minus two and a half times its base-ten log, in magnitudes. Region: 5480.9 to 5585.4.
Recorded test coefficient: -10.4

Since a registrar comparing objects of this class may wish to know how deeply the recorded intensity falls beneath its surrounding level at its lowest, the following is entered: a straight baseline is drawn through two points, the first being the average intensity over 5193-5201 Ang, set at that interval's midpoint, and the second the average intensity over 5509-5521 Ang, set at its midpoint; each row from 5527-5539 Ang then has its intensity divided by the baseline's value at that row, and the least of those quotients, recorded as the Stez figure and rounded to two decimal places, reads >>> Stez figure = 0.88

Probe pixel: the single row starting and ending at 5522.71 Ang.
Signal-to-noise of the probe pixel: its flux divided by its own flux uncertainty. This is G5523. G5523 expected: 6.5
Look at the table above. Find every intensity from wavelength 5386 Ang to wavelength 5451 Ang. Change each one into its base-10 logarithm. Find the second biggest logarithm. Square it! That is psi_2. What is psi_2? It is 4.929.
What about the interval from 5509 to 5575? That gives 4.785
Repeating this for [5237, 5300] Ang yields 4.810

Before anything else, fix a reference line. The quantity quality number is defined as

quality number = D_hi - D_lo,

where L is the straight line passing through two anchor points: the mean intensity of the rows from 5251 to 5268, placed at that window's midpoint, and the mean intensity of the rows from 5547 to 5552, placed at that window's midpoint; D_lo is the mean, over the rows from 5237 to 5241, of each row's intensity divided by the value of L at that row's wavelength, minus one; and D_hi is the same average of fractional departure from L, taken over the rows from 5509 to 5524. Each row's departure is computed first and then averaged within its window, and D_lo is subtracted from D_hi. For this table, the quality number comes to -0.19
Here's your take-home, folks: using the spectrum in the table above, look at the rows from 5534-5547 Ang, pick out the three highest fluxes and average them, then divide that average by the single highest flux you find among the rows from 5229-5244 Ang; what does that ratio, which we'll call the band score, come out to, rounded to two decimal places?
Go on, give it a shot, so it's 0.98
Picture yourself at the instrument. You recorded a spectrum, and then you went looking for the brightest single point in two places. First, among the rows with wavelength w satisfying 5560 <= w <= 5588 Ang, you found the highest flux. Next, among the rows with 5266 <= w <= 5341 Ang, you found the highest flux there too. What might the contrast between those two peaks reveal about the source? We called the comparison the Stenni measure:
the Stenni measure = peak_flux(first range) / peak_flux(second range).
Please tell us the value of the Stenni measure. 0.98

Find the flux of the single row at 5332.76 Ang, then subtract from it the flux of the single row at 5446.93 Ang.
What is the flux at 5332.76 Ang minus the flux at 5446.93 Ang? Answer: 19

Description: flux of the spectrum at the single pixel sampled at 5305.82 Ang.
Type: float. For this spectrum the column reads 141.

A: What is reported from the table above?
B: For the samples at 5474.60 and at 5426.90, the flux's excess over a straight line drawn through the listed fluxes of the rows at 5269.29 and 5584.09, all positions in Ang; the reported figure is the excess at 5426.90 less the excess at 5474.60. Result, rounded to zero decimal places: 27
